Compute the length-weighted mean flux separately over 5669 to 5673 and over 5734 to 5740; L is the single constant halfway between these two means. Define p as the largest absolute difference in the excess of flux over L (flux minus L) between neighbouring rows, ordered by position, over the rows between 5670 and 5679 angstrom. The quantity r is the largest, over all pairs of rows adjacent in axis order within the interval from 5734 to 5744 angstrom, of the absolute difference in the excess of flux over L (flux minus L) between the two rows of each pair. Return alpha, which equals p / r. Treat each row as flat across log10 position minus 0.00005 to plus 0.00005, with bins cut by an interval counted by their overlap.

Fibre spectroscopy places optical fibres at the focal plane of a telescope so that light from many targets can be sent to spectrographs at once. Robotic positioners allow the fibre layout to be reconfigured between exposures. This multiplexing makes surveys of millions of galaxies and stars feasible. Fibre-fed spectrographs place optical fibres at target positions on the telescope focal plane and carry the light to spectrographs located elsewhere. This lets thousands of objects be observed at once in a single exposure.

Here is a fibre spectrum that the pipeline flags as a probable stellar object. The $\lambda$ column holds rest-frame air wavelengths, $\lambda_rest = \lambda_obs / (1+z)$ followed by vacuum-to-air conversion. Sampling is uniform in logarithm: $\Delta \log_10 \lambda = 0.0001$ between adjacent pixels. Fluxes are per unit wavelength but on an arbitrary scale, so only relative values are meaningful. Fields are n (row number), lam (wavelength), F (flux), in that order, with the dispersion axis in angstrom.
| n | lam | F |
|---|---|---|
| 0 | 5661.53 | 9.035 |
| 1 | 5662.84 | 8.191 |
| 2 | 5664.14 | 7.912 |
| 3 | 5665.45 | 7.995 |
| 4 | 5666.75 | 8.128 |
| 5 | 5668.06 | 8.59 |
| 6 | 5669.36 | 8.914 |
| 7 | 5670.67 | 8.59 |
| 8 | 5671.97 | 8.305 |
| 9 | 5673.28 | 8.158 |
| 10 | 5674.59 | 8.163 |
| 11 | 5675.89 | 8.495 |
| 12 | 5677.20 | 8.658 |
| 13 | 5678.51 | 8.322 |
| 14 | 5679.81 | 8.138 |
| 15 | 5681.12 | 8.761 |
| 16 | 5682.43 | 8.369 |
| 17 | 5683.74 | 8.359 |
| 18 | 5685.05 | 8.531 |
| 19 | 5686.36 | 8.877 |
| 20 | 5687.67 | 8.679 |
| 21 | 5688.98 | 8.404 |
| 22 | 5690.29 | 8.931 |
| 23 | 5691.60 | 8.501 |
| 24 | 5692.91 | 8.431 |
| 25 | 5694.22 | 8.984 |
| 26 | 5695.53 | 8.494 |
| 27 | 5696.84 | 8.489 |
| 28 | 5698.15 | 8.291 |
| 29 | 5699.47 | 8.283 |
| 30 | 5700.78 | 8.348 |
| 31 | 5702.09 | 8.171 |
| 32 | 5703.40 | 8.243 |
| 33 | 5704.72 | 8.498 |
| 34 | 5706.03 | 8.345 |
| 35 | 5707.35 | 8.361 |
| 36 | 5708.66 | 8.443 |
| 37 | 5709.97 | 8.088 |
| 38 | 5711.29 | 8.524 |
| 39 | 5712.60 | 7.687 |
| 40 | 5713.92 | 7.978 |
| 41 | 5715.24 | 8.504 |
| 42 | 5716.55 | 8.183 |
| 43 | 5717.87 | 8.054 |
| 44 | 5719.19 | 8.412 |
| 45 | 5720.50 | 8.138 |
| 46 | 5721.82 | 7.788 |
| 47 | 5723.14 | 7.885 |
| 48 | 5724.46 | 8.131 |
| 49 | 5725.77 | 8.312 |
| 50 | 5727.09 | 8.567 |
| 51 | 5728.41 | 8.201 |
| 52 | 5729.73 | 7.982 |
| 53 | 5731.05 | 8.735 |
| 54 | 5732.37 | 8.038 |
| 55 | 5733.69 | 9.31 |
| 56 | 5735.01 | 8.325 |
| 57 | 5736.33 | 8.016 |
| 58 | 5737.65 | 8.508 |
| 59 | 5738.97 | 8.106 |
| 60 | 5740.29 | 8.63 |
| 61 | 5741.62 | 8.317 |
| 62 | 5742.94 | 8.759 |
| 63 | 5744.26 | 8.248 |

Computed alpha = 0.6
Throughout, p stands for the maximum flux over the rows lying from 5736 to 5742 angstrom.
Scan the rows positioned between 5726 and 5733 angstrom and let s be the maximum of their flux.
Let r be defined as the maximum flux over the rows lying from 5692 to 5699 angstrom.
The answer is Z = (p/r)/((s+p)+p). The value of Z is 0.0370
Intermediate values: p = 8.63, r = 8.984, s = 8.735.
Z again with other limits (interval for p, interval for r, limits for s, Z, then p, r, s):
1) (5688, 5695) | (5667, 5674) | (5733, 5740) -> 0.0369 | 8.984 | 8.914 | 9.31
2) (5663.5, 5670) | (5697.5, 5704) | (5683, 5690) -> 0.0400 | 8.914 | 8.348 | 8.877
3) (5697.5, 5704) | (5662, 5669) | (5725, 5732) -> 0.0382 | 8.348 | 8.59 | 8.735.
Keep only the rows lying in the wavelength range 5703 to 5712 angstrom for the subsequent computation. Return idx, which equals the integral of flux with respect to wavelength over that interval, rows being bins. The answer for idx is 75.2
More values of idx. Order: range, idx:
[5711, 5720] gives 73.6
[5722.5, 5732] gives 78.4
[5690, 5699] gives 77.1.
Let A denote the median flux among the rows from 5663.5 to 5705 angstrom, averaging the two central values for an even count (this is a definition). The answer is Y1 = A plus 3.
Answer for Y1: 11.42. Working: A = 8.42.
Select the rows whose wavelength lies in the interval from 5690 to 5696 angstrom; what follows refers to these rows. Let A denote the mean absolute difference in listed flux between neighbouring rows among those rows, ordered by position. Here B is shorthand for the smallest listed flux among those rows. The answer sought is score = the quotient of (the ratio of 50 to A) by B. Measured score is 15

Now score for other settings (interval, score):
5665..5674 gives 22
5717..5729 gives 24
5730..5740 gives 9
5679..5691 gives 19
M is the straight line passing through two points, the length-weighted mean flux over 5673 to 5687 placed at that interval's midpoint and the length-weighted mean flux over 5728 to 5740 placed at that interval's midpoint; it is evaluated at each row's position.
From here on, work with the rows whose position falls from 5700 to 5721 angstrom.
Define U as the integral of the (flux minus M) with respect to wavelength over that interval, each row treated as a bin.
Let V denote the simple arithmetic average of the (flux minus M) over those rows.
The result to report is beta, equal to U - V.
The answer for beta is -3.1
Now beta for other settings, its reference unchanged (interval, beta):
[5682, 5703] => 1.6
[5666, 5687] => 0.1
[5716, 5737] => -2.5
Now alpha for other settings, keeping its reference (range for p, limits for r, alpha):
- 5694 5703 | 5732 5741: 0.4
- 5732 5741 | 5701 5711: 3.6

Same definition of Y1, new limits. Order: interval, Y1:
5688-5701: 11.46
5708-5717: 11.18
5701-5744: 11.28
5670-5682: 11.32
